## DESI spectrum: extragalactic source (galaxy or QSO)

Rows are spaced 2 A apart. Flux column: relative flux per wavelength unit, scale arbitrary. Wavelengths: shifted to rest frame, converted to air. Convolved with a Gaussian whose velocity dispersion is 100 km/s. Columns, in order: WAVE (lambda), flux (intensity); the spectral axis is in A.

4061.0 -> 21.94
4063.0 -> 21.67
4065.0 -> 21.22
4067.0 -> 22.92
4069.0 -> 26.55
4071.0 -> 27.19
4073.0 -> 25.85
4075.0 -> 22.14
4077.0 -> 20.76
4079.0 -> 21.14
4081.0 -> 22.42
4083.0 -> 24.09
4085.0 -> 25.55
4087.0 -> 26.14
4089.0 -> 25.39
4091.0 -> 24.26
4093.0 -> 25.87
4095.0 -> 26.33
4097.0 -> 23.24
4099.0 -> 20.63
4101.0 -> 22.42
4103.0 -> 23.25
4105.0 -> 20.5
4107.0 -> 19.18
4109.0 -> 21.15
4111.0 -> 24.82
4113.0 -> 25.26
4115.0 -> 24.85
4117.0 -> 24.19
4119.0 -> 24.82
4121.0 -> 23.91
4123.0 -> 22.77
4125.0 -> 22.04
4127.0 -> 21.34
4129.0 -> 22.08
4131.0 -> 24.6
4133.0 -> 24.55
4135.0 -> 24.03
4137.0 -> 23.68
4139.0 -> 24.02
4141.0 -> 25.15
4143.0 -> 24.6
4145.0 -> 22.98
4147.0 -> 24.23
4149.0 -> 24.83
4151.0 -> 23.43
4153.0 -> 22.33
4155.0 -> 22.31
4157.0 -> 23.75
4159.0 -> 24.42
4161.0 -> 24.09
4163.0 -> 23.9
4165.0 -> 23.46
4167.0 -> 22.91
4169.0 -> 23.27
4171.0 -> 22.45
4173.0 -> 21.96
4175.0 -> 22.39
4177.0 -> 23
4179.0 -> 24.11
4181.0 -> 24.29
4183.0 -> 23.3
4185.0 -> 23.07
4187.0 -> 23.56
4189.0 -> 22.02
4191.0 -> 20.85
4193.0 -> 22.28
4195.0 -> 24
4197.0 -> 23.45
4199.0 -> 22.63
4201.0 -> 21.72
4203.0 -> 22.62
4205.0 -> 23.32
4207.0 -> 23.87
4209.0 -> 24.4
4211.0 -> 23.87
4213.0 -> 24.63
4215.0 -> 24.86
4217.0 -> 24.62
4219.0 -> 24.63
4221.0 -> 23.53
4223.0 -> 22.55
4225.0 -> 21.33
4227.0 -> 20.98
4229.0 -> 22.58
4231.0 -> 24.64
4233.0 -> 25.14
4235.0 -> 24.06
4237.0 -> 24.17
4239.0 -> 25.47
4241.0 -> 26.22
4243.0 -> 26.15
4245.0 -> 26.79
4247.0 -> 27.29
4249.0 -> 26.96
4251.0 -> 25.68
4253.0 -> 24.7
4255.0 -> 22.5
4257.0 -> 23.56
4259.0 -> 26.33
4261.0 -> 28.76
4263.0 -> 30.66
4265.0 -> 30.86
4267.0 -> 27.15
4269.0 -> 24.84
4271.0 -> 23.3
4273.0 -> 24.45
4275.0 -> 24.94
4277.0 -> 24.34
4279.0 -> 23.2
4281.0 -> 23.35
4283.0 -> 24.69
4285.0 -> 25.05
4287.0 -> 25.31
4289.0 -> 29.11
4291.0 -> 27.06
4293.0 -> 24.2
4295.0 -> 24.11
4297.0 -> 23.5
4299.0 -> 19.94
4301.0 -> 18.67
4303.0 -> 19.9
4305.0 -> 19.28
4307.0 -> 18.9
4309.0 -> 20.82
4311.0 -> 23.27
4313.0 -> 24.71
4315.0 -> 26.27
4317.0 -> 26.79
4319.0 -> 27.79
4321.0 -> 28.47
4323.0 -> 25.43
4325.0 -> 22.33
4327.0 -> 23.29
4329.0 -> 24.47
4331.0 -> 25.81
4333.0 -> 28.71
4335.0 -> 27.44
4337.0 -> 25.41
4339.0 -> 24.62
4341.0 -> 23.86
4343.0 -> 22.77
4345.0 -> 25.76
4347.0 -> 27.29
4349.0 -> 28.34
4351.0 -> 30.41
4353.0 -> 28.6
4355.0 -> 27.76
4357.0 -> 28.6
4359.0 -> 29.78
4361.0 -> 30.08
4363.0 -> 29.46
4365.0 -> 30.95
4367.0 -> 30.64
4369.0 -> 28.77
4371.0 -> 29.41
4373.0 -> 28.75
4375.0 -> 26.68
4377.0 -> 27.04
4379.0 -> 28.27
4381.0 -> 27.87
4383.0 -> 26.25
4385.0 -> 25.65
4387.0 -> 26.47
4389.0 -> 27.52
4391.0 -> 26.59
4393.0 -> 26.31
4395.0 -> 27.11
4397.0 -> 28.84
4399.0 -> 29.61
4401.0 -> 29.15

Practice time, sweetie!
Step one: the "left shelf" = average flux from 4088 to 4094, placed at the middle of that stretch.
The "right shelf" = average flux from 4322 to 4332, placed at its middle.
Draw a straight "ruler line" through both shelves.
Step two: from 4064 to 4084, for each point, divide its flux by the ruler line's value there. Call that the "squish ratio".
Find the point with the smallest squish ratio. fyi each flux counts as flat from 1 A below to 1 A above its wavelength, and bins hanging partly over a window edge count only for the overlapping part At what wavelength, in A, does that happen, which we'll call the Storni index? 4077.0 A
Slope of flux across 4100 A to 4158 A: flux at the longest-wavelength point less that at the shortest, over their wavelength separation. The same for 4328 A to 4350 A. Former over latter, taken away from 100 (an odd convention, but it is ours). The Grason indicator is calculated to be 100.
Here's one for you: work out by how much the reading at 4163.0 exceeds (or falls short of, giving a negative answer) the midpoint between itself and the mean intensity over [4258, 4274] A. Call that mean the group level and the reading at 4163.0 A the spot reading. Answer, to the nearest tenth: -1.6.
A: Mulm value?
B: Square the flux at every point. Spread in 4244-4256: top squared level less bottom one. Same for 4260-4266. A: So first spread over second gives 1.9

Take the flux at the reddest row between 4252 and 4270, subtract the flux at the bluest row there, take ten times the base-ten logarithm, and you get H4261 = -9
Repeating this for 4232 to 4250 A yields 3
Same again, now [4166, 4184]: -4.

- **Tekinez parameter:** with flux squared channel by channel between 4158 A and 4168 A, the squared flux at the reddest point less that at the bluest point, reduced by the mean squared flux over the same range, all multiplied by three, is -1908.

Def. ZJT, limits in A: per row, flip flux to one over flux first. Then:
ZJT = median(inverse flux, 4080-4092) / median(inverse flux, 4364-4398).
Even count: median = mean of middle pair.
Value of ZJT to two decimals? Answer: 1.11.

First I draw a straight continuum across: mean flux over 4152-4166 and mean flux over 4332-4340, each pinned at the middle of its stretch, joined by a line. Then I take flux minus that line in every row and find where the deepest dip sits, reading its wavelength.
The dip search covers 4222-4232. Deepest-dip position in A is 4227.0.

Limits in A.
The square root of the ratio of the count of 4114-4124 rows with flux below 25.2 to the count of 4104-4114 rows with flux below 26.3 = 1.0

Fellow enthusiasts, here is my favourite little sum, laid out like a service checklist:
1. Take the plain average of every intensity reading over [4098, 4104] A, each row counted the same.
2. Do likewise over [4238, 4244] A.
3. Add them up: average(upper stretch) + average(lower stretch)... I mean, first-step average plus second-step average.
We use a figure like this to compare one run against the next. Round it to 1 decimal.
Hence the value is 48.0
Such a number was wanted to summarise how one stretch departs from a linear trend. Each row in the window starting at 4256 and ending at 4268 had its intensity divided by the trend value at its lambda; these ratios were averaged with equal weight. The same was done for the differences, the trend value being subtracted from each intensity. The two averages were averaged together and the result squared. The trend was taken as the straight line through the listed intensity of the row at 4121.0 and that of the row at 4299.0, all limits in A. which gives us 18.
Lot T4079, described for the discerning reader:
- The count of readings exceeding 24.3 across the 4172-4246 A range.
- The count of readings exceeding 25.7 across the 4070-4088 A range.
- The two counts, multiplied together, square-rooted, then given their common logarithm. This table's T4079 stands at 0.76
